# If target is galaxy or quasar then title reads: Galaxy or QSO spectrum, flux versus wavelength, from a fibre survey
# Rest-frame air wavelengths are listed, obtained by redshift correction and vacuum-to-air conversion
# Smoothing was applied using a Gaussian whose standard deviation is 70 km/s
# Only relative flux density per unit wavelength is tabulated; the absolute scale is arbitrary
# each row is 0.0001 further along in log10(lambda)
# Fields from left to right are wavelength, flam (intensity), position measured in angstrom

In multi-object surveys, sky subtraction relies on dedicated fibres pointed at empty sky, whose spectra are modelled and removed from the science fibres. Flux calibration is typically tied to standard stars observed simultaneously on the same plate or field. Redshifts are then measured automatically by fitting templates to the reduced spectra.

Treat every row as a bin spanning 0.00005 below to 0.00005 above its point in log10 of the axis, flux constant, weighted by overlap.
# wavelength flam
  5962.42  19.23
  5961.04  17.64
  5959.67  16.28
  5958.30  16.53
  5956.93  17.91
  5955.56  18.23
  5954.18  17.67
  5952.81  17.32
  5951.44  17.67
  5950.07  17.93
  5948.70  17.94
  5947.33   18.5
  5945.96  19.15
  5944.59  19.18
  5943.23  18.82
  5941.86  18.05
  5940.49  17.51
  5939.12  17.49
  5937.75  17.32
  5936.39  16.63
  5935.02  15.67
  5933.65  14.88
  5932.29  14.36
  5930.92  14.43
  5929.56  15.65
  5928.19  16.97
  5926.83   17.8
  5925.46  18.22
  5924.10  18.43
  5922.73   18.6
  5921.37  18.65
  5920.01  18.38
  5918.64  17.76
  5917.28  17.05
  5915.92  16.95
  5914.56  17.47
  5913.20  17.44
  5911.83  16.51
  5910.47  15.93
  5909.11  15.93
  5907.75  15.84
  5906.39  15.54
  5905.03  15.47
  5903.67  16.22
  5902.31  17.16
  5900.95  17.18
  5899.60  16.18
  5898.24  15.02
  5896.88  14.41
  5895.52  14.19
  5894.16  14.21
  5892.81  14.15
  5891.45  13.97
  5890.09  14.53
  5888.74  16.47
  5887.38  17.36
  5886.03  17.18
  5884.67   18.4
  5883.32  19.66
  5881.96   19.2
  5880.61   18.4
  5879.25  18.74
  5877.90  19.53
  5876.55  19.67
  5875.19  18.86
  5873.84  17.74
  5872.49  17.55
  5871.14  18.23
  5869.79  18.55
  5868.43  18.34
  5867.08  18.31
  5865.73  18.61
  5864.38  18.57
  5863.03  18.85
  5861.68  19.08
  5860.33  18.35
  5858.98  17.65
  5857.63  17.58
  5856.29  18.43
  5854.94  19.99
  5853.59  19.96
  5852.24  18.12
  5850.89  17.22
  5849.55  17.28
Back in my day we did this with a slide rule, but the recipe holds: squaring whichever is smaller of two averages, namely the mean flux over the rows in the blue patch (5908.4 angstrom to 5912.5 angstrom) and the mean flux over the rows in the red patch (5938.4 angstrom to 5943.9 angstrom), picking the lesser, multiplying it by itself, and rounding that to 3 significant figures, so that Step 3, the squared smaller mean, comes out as 260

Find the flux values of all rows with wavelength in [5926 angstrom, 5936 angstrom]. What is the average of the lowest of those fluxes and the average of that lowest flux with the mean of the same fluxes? 14.7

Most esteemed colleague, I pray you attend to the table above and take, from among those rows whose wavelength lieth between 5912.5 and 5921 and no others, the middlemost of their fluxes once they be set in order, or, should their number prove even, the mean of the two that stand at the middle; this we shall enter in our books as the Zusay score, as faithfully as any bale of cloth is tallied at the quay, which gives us 17.5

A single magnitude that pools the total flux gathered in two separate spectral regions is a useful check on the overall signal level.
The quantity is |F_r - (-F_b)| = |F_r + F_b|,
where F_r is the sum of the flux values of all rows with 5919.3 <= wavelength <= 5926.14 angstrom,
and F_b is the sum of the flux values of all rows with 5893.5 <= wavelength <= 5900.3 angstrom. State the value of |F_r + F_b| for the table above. 166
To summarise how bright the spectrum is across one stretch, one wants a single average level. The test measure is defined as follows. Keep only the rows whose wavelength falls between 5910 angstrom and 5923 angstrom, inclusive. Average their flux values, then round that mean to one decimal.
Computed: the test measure 17.5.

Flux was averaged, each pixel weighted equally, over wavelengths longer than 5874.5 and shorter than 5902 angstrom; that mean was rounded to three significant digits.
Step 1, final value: 16.9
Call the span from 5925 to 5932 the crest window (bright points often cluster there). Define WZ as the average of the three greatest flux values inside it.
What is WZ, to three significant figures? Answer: 17.7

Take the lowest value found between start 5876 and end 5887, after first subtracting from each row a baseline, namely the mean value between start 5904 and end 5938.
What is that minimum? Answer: 0.5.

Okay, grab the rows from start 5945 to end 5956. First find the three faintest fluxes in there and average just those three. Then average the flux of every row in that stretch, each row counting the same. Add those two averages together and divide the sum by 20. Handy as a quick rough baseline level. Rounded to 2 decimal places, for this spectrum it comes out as 1.78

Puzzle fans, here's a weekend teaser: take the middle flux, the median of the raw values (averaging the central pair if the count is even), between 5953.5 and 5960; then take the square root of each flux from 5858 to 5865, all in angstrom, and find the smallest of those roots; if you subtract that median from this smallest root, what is -13.5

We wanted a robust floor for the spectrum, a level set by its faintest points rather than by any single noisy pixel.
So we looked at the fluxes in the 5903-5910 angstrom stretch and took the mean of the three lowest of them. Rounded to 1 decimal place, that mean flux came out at 15.6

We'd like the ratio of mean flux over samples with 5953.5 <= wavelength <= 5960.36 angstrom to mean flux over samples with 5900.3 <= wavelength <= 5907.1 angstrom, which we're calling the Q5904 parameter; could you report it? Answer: 1.06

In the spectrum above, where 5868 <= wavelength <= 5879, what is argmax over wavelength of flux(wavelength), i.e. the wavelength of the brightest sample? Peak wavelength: 5876.55 angstrom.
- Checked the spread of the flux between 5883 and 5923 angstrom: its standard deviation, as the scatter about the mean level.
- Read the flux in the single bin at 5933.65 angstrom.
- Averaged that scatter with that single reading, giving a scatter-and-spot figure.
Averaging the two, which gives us 8.2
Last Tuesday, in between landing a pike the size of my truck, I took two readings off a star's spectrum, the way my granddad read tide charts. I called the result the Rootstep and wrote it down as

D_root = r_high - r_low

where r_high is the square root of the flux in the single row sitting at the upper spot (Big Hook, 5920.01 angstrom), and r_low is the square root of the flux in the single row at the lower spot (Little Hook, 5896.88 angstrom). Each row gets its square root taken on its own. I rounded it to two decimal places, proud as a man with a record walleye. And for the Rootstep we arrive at 0.49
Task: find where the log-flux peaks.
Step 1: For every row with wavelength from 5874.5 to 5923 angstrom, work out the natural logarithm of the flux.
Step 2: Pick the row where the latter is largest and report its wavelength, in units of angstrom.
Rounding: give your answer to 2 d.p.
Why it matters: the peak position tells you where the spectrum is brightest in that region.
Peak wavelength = 5876.55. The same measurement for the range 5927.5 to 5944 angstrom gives 5943.23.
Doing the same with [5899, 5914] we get 5913.20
